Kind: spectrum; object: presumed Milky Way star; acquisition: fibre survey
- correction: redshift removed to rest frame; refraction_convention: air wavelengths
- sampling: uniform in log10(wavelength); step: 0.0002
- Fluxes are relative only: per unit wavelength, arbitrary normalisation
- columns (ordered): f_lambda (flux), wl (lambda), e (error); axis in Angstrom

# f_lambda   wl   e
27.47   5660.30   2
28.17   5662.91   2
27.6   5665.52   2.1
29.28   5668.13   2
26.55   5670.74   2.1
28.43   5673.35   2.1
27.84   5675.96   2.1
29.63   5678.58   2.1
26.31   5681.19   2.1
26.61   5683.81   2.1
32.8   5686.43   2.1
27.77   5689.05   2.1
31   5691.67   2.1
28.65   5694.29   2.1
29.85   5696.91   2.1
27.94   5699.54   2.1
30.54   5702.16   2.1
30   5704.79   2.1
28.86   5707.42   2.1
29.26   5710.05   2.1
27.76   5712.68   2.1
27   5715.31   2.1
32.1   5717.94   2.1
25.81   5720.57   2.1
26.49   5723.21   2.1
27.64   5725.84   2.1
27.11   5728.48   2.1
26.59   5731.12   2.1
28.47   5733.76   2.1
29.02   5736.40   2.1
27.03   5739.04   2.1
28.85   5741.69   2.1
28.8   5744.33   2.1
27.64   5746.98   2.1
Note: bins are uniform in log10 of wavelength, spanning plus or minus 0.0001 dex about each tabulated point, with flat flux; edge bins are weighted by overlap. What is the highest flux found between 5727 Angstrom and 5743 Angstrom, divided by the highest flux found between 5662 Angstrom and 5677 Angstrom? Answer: 0.99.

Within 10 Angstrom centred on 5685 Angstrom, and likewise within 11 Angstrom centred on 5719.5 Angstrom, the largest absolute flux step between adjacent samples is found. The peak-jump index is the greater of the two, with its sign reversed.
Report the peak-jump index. -6.3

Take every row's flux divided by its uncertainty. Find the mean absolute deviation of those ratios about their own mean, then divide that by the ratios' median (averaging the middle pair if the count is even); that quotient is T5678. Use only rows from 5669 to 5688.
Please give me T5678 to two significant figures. 0.061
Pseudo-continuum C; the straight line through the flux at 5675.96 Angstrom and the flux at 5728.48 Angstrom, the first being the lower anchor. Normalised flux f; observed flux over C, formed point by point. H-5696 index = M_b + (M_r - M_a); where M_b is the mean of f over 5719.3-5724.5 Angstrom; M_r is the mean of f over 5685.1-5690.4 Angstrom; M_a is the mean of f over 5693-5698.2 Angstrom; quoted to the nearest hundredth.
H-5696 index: 0.99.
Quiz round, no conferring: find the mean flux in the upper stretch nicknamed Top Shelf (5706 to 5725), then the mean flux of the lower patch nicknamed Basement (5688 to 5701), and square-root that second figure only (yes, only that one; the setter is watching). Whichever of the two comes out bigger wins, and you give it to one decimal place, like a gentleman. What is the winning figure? 28.2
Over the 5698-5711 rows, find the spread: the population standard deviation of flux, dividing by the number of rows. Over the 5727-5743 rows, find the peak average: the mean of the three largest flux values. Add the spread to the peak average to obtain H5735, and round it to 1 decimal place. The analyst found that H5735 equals 29.7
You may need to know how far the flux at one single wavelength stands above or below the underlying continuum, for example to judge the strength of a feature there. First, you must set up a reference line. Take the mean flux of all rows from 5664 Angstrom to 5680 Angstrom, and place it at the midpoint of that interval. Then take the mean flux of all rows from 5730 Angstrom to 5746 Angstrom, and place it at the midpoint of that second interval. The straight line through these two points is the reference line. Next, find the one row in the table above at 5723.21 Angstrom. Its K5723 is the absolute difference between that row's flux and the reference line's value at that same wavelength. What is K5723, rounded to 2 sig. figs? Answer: 1.7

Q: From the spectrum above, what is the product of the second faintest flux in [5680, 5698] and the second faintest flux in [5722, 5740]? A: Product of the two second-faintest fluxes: 708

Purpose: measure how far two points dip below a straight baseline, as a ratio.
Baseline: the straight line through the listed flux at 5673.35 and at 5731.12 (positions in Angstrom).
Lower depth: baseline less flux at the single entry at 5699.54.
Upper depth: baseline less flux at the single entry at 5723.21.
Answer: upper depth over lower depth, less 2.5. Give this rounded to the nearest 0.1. -3.5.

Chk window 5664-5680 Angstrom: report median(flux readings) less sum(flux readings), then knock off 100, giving -241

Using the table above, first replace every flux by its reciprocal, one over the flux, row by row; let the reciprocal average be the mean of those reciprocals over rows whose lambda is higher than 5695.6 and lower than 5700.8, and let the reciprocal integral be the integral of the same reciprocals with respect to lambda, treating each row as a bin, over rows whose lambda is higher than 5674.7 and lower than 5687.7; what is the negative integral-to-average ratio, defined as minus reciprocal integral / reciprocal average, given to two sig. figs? -13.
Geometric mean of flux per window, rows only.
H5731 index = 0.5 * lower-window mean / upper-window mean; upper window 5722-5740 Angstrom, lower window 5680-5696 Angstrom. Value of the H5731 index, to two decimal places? 0.52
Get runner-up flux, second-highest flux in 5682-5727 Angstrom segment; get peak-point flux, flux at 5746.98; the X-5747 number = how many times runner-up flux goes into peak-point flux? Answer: 0.86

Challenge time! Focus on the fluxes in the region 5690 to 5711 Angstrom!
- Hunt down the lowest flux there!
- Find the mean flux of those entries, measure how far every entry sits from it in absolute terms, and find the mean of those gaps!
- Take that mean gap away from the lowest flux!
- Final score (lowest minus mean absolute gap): 27.1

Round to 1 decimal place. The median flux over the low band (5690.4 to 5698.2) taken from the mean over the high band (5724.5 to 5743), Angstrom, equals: -2.0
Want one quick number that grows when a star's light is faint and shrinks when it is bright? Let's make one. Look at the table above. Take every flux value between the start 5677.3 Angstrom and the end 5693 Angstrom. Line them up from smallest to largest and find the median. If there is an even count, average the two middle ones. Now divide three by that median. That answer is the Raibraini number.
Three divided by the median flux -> 0.105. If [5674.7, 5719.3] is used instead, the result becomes 0.104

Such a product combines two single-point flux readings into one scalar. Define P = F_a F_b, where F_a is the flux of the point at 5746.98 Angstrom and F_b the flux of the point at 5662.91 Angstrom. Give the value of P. 779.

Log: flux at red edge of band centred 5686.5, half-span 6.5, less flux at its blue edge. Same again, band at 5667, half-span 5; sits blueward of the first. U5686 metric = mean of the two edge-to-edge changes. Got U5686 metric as 1.5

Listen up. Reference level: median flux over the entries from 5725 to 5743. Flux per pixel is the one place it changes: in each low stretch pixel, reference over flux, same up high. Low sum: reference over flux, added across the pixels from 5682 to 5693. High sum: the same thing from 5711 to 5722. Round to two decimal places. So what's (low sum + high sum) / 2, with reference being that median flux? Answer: 3.86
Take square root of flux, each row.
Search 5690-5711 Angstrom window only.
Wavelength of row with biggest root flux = 5691.67 Angstrom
